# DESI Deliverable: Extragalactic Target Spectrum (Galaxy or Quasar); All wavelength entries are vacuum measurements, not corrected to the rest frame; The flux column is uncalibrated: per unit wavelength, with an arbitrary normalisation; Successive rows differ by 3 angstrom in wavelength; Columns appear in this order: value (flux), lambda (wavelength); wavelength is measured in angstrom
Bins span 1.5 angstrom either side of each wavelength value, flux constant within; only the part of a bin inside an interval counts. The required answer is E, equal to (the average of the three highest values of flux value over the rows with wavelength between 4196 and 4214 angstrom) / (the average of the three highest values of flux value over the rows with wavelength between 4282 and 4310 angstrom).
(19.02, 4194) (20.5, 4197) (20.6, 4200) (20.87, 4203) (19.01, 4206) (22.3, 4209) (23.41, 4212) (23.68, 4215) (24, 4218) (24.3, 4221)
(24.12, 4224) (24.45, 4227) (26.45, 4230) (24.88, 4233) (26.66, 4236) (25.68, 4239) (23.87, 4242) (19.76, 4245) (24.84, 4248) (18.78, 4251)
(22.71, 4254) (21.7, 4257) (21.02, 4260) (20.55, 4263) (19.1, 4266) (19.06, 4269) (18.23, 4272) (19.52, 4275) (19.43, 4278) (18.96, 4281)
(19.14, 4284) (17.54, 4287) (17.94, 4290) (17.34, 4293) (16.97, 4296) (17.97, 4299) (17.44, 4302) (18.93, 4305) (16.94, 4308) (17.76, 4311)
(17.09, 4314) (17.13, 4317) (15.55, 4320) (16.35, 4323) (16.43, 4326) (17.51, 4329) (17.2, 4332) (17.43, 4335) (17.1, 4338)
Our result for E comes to 1.19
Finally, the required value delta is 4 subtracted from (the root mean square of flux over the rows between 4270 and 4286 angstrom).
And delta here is 15.1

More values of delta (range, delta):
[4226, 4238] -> 21.6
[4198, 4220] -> 18.0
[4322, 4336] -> 13.0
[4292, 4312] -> 13.6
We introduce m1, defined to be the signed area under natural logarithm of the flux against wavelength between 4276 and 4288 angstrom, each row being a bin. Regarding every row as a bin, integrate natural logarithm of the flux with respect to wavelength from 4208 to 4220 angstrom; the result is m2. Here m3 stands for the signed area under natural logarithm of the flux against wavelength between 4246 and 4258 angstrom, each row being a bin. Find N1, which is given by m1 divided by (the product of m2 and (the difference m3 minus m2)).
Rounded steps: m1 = 35.2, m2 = 38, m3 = 37.0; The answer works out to -1.1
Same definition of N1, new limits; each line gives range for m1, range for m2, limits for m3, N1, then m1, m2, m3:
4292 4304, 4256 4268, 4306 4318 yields -0.5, 34.3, 36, 34.2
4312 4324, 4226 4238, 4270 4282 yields -0.2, 33.7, 39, 35.4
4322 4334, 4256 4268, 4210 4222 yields 0.5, 33.9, 36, 38.0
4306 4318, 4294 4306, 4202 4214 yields 0.4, 34.2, 35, 36.8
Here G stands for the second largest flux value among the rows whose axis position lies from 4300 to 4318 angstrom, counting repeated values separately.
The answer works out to 17.76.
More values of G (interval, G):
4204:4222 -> 24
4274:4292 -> 19.43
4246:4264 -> 22.71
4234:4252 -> 25.68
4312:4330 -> 17.13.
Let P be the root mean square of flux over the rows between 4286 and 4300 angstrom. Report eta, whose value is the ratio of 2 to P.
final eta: 0.114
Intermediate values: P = 18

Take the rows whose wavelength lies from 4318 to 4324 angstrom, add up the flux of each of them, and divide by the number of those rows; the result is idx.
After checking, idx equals 16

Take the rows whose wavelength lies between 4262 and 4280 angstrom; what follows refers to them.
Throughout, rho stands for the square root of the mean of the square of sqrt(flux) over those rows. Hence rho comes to 4.4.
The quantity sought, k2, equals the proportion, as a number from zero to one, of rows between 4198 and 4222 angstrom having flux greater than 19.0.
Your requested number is 1.00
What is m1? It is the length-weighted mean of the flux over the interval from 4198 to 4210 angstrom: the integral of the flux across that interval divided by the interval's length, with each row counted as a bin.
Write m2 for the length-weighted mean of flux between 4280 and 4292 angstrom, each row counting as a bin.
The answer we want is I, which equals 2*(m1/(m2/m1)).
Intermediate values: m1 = 21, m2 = 18.3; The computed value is 46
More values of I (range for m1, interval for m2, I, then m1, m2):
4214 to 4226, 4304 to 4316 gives 66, 24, 17.6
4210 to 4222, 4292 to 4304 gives 65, 24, 17.5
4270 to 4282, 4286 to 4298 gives 42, 19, 17.5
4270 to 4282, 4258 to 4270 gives 36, 19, 20.0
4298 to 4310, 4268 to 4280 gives 33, 18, 19.1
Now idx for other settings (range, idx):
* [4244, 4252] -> 21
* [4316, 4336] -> 17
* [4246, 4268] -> 21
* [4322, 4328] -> 16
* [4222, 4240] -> 25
